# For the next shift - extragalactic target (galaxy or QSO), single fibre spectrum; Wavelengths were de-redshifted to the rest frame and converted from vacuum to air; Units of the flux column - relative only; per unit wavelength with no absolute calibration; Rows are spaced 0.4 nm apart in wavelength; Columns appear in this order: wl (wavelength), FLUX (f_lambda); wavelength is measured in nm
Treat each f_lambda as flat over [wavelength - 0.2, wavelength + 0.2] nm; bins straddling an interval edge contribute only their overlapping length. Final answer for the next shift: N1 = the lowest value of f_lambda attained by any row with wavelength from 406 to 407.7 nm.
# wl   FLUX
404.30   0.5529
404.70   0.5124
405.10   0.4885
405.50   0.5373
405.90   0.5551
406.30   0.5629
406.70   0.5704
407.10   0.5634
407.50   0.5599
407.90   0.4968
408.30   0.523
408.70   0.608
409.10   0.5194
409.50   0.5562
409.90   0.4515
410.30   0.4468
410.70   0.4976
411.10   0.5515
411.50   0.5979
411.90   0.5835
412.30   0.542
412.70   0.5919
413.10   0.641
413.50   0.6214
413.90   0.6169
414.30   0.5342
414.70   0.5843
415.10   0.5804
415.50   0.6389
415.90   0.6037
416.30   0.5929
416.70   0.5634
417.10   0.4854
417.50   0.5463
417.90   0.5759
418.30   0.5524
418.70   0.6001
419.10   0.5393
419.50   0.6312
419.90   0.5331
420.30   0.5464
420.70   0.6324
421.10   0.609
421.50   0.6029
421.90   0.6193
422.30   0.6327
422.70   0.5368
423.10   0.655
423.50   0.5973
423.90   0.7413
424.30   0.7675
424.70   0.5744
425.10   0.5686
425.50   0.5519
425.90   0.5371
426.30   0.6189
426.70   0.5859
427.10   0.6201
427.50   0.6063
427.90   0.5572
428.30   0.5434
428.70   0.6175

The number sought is 0.5599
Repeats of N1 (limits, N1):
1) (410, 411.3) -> 0.4468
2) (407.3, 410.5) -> 0.4468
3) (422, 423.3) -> 0.5368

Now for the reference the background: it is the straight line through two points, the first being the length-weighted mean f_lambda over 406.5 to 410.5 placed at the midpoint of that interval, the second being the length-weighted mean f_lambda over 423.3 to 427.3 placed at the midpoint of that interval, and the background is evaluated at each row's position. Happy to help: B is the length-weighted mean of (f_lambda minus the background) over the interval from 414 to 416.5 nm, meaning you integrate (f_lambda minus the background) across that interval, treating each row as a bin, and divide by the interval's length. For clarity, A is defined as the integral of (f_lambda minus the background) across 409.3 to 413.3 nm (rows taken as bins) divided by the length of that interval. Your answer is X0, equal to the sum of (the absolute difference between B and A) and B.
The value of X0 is 0.05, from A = 0.002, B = 0.026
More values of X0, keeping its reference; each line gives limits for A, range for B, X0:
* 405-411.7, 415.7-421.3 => 0.01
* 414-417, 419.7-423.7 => 0.02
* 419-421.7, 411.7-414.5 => 0.08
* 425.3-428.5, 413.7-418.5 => 0.06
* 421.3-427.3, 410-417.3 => 0.02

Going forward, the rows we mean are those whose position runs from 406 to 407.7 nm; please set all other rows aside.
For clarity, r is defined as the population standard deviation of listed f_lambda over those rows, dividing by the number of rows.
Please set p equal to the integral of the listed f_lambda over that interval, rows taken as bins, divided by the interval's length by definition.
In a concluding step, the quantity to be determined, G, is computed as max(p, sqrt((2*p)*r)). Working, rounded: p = 0.56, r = 0.004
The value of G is 0.56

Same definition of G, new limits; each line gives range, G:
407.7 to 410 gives 0.53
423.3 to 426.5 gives 0.62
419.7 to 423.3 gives 0.60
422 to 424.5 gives 0.65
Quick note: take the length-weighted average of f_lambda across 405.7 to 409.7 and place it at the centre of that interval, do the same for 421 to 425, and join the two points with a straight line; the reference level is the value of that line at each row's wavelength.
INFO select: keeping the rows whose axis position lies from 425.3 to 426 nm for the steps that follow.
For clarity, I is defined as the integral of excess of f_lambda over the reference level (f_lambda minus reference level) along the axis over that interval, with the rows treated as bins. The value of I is -0.071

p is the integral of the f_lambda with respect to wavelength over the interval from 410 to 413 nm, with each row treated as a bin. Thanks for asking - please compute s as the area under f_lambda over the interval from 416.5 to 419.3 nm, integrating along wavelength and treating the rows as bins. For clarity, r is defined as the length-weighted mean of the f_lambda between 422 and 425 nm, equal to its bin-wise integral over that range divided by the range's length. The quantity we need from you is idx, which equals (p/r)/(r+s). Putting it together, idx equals 1.17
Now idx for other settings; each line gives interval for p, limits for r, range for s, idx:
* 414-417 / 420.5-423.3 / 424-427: 1.17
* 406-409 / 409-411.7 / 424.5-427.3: 1.50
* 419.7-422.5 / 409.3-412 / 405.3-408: 1.58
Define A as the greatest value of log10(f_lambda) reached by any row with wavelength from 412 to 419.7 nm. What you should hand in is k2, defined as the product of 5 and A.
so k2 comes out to -0.97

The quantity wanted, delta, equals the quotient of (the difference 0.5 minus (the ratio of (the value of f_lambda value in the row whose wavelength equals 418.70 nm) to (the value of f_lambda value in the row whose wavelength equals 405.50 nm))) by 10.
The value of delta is -0.062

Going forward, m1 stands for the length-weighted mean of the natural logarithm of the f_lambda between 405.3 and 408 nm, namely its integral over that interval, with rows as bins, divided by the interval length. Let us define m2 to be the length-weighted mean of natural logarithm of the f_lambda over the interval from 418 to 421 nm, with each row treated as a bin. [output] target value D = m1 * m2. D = 0.329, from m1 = -0.60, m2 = -0.55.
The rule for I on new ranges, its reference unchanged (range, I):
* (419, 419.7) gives -0.015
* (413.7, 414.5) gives -0.008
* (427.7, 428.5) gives -0.087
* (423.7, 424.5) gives 0.093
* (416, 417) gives -0.027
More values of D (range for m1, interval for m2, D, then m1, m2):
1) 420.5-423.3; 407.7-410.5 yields 0.329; -0.49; -0.67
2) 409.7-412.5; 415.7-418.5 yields 0.379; -0.65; -0.58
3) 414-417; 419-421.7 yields 0.290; -0.54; -0.54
